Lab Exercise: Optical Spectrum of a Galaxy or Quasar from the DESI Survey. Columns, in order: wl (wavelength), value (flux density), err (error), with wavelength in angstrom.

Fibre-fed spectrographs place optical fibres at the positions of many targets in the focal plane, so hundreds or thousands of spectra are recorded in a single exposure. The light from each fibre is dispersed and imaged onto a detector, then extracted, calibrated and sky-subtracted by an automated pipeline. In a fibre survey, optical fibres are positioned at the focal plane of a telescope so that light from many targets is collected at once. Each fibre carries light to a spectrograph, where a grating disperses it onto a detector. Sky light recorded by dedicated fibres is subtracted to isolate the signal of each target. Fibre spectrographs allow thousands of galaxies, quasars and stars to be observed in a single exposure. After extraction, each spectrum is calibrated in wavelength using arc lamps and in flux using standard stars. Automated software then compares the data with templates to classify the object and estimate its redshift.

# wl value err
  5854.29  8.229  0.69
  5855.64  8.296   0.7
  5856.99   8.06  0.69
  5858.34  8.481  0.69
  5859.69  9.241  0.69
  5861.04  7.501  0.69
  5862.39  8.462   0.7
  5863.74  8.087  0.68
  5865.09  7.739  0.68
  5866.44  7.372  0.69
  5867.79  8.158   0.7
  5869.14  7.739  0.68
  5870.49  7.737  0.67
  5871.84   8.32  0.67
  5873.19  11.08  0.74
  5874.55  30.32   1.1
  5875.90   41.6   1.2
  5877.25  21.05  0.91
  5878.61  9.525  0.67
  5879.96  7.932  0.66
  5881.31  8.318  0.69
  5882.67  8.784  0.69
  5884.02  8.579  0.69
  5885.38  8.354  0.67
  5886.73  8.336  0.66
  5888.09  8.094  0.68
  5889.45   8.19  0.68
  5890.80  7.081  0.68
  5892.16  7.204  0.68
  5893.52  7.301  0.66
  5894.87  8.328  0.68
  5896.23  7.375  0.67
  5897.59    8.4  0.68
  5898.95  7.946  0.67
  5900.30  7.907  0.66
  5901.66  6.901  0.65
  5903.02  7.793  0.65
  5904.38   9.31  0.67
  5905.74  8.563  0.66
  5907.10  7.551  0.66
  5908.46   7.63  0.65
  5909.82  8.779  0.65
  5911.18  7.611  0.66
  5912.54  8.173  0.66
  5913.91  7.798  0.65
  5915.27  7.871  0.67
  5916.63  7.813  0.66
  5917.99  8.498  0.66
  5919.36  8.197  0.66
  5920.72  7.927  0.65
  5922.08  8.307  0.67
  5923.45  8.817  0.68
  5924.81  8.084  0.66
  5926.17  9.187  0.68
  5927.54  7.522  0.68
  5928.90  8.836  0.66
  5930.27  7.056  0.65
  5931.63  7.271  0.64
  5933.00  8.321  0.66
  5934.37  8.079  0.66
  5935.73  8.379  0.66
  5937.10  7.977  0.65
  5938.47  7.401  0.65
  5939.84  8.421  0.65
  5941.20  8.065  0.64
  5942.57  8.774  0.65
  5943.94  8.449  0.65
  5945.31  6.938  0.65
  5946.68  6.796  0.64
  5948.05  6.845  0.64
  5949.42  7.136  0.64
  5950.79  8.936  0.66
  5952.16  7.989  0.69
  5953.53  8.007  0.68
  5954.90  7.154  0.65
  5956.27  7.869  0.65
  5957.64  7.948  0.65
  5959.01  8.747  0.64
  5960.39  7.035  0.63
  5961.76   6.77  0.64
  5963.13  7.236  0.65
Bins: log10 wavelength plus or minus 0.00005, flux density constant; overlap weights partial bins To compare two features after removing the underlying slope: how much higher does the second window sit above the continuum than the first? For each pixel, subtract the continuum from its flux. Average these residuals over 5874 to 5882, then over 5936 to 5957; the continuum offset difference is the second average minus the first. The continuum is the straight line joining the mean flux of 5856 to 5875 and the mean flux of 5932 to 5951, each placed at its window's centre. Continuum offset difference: -10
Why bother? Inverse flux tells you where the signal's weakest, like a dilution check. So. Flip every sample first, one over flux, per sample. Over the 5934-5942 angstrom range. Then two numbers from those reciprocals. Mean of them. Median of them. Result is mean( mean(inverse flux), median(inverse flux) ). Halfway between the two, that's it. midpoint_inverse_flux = 0.124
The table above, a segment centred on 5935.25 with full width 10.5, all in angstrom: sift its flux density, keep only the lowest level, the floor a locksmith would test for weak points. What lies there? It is 7.056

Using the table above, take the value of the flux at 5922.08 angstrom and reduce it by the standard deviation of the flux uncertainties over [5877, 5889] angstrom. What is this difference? 8.2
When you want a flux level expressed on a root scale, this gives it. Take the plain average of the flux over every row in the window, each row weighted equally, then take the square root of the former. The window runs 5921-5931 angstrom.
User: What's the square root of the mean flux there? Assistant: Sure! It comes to 2.87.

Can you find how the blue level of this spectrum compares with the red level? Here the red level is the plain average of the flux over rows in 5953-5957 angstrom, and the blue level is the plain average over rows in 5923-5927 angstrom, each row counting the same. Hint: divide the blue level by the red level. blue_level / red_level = 1.13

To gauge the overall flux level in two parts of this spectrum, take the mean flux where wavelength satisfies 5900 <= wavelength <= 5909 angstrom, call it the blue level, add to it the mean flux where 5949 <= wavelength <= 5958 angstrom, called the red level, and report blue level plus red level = 15.8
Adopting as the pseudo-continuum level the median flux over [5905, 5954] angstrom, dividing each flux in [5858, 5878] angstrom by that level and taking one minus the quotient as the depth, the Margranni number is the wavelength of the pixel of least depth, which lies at 5875.90 angstrom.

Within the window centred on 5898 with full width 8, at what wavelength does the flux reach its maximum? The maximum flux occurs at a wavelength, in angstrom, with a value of 5897.59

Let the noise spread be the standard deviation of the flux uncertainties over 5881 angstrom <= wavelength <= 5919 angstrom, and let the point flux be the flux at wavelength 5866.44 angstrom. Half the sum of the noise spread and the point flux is 3.69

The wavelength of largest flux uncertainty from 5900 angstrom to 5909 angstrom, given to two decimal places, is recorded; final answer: 5904.38 angstrom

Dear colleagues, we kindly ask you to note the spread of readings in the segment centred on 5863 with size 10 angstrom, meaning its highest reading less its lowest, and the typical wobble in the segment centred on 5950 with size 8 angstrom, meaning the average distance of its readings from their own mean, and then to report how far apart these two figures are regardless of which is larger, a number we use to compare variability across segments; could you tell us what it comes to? 1.2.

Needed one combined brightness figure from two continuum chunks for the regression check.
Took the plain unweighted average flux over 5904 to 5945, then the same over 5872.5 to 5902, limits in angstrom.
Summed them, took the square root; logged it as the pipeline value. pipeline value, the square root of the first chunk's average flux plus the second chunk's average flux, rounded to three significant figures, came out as 4.41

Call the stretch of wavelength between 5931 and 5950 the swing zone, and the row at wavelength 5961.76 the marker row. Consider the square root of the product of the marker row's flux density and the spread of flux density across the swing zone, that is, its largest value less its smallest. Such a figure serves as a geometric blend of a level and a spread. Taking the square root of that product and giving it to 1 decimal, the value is 3.7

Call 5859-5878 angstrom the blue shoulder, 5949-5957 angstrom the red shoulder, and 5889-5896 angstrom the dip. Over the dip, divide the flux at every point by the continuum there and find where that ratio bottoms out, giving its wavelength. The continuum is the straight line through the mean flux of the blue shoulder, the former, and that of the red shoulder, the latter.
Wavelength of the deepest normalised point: 5890.80 angstrom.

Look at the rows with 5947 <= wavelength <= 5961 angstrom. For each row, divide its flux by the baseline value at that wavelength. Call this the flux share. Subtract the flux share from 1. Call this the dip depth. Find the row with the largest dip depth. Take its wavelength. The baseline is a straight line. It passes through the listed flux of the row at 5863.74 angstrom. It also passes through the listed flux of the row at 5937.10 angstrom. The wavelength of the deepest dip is 5948.05 angstrom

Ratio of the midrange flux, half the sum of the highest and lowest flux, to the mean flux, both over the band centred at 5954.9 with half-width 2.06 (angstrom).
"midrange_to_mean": 0.99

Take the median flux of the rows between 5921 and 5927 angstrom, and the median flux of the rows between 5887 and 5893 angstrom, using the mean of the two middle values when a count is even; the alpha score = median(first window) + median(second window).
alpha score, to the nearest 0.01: 16.21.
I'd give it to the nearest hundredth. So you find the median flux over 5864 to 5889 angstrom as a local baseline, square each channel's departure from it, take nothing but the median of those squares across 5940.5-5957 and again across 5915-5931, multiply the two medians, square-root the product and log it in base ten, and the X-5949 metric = -0.59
